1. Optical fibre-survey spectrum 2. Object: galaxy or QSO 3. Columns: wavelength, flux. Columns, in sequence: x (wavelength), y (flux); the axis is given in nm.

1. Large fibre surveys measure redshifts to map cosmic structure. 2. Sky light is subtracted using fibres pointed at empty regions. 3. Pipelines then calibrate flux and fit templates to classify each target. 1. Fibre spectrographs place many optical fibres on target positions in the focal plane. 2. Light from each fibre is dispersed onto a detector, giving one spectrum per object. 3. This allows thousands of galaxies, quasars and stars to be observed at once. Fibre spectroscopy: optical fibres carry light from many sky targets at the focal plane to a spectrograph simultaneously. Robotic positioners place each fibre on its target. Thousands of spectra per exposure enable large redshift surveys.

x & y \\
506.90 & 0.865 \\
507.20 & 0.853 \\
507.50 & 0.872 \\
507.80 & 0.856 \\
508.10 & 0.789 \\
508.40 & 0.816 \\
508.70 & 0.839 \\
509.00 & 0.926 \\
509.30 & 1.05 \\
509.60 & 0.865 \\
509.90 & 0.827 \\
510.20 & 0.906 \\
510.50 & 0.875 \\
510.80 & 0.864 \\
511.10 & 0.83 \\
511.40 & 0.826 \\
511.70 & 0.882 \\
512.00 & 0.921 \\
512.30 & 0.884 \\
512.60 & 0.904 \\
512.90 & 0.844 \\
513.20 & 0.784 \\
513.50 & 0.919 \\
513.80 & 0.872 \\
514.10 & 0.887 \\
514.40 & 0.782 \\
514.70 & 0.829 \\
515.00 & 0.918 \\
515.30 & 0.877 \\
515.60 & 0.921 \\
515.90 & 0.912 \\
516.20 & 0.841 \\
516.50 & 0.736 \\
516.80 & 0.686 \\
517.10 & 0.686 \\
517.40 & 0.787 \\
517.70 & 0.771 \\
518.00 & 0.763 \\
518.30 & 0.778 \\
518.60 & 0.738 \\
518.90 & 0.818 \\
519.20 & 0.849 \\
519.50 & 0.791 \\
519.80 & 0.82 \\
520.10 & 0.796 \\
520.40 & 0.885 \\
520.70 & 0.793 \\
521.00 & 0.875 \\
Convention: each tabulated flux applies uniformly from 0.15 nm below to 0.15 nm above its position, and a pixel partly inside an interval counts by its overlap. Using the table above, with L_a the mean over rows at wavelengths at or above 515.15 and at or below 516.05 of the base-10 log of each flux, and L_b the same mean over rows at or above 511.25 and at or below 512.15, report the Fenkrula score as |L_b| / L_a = -1.3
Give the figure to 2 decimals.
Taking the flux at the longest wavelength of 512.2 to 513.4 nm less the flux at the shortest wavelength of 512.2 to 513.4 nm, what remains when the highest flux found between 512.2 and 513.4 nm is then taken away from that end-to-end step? -1.00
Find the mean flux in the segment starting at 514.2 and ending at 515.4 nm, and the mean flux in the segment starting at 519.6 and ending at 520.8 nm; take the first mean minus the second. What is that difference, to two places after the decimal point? 0.03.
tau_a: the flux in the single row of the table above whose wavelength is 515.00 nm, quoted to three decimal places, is 0.918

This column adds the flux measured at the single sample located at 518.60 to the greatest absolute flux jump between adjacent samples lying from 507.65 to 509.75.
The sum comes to 0.92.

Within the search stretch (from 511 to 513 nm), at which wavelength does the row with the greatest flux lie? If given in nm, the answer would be 512.00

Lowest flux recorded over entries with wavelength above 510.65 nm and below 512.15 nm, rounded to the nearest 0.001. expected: 0.826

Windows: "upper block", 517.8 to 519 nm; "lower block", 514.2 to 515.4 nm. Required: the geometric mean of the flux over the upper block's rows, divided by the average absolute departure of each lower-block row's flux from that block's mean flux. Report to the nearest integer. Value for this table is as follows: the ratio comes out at 17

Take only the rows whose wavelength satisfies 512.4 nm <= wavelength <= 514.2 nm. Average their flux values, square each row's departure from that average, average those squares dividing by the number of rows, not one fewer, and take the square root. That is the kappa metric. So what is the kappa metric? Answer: 0.045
